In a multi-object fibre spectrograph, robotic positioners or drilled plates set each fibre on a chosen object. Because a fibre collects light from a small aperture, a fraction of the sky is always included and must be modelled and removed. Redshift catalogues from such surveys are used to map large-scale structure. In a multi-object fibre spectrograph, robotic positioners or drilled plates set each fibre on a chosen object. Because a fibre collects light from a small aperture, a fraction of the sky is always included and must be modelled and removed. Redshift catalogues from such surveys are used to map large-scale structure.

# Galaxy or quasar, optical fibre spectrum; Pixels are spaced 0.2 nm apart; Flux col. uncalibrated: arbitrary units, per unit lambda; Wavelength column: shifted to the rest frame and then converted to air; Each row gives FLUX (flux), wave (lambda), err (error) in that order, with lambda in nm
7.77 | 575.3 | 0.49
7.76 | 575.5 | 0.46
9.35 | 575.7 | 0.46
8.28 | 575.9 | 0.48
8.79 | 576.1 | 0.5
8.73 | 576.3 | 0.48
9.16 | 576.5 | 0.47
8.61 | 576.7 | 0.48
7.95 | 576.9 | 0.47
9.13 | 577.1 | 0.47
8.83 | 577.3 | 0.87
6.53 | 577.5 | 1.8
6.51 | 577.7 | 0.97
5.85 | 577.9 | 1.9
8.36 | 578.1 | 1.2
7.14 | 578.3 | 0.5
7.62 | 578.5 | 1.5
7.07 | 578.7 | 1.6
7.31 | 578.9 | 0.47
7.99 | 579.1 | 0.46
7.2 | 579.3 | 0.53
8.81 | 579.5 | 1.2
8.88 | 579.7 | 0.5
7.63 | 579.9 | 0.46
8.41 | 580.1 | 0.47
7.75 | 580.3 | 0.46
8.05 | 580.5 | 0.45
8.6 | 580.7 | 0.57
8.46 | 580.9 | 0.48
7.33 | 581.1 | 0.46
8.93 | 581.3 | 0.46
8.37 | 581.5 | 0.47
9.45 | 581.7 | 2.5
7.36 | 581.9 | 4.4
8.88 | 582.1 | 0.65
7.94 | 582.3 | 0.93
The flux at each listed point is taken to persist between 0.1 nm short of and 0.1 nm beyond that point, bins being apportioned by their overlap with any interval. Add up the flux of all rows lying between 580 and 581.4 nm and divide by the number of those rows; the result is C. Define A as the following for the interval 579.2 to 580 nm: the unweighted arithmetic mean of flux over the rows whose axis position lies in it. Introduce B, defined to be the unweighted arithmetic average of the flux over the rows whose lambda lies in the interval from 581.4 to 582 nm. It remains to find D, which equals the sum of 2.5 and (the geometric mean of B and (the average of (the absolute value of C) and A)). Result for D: 10.8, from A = 8.13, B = 8.4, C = 8.2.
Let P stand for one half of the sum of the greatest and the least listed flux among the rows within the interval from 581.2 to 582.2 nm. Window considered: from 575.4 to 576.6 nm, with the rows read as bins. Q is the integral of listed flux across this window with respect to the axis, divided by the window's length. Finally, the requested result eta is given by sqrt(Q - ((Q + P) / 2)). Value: 0.4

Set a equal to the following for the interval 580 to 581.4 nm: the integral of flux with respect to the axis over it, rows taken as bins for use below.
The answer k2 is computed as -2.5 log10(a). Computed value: -2.65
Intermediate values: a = 11.5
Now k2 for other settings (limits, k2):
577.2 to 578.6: -2.52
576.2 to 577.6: -2.68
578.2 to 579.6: -2.57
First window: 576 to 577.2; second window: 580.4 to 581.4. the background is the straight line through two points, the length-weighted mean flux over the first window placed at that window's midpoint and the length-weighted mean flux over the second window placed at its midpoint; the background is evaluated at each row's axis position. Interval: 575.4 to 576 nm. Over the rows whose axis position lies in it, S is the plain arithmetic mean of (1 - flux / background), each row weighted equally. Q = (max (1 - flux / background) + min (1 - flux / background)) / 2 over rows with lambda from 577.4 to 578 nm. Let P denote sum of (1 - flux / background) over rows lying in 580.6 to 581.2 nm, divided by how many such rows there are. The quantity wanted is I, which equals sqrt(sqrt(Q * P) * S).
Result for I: 0.05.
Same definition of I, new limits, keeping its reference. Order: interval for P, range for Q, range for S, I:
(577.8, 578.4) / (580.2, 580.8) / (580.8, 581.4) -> 0.01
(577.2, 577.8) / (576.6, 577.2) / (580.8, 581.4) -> 0.01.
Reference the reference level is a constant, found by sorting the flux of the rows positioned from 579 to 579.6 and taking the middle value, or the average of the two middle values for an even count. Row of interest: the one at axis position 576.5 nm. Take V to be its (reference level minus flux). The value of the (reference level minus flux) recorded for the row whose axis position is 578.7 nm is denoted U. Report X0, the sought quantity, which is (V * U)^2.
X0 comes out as 1.2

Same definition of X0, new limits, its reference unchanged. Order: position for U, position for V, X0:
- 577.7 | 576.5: 3.0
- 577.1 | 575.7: 2.4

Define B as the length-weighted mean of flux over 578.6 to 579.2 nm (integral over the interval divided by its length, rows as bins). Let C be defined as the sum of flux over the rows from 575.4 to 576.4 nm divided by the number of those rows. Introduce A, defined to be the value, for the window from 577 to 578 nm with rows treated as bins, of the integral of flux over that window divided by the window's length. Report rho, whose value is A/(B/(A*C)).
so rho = 63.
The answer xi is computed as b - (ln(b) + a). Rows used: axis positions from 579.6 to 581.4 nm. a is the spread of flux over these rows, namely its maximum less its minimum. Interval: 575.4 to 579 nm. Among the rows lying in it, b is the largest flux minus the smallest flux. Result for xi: 0.65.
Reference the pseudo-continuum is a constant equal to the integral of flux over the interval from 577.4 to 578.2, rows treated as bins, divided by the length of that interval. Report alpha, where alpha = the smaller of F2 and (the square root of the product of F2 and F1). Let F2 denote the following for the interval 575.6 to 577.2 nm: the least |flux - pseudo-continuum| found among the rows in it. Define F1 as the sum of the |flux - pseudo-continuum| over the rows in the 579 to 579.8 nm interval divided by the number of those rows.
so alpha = 1.14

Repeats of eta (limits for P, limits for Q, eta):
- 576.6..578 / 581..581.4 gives 0.6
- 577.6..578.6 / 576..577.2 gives 0.9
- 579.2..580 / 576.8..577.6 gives 0.2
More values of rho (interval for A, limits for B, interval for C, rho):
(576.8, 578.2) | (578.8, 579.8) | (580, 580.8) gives 59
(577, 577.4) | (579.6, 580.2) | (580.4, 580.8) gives 81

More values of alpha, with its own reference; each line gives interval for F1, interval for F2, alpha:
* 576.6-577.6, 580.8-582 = 0.52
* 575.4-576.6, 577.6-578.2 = 0.30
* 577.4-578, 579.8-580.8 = 0.65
